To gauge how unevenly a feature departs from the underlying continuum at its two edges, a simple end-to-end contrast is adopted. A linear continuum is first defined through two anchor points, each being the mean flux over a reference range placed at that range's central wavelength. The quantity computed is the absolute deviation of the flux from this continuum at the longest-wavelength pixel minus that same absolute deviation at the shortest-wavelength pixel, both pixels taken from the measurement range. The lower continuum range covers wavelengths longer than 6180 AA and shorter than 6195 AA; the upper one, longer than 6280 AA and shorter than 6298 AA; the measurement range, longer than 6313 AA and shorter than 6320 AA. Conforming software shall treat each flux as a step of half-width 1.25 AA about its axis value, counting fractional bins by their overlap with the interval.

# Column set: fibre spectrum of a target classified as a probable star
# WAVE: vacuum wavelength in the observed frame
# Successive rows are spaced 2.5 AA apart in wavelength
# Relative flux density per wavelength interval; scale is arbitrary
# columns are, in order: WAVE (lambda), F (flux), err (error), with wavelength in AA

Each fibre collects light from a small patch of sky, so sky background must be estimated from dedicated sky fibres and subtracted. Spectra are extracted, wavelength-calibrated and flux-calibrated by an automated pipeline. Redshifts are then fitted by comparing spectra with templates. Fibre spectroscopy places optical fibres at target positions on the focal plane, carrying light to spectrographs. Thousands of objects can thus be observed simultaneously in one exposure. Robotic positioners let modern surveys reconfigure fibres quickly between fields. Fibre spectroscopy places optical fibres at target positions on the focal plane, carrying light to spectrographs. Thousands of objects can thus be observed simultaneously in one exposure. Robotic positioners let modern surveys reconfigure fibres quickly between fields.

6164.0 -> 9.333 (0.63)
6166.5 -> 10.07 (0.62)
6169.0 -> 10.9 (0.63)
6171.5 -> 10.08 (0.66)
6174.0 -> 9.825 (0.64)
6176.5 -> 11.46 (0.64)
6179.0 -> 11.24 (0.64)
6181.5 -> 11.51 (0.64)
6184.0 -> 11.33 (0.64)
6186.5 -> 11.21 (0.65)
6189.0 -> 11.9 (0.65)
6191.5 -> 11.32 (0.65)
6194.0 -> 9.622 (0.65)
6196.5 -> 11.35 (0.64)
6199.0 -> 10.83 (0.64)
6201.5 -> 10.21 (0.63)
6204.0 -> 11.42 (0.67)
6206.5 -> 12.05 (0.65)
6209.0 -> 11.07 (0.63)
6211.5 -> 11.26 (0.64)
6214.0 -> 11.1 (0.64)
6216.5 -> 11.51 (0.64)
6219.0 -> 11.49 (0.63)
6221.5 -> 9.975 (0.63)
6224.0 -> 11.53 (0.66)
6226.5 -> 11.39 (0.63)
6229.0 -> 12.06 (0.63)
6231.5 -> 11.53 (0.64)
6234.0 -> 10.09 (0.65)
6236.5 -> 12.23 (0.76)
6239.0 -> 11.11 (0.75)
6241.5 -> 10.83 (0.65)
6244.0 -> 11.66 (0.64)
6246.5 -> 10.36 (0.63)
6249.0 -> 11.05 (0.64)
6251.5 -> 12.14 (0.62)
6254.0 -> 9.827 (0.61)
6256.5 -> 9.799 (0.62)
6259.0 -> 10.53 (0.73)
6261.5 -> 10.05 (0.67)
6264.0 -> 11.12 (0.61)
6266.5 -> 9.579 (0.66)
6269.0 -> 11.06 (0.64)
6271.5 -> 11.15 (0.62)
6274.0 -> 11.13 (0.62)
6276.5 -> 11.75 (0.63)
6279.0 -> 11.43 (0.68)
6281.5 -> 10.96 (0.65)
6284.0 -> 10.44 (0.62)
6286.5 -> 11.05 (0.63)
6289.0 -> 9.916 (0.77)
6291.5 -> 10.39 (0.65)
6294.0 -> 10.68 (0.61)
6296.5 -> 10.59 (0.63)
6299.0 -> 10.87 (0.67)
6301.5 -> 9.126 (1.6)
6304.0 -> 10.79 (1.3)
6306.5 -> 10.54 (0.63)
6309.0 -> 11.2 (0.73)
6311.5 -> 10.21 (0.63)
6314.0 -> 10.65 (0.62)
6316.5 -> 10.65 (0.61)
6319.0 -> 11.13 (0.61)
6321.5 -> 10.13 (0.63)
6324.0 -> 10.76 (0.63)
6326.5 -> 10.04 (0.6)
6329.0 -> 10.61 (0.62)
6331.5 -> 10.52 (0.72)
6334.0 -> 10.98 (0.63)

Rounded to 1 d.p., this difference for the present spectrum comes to 0.5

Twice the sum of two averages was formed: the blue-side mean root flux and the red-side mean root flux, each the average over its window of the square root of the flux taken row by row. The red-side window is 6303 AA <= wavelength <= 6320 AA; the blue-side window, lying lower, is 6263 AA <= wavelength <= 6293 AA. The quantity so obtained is 13.1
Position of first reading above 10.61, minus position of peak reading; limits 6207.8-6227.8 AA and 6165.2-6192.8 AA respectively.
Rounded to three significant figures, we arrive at 20.0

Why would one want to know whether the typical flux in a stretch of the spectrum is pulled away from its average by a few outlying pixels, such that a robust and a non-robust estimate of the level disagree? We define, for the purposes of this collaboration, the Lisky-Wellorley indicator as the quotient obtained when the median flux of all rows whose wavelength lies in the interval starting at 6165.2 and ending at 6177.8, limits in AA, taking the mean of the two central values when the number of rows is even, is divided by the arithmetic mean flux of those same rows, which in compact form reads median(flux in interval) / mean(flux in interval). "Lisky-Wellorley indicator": 0.96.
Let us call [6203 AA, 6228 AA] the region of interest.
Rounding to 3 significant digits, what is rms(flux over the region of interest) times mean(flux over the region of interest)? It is 127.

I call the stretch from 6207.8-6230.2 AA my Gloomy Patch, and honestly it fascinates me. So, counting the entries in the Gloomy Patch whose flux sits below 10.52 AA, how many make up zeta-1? 1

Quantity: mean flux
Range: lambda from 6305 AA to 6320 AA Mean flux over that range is 10.7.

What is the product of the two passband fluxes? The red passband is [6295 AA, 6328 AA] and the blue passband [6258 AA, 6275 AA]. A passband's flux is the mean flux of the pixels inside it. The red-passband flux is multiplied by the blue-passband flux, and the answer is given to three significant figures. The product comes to 112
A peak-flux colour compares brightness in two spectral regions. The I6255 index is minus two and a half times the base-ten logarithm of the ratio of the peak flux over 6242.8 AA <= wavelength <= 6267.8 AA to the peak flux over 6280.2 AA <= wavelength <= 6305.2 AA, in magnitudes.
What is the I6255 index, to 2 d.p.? -0.10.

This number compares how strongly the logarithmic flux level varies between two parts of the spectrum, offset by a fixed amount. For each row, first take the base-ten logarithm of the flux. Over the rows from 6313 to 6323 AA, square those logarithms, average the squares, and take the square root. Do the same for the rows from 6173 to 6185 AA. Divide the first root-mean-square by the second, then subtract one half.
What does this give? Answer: 0.484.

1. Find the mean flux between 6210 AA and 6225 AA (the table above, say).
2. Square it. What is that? 124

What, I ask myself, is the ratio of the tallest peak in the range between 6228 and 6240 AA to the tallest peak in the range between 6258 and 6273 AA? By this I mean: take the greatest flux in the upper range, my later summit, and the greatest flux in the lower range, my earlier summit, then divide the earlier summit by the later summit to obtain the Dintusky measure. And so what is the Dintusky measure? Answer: 1.10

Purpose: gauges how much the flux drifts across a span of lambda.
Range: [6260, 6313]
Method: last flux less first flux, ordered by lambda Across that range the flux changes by 0.2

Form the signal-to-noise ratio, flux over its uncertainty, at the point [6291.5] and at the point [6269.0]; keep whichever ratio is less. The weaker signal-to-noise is 16.0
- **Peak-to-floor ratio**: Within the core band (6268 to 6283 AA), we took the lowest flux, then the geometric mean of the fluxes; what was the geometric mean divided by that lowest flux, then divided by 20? 0.0513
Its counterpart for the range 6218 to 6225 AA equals 0.0550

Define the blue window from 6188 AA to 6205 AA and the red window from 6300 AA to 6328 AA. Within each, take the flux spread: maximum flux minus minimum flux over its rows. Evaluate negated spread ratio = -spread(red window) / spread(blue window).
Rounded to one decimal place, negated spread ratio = -0.9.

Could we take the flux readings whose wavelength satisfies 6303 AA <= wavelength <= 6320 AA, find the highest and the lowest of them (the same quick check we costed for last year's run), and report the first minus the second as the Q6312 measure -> 1.0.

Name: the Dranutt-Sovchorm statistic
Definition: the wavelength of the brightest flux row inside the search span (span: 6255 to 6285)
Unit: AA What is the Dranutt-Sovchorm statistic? 6276.5 AA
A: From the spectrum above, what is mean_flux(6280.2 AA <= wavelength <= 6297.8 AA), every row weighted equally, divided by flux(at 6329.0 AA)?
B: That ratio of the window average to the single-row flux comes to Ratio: 1.00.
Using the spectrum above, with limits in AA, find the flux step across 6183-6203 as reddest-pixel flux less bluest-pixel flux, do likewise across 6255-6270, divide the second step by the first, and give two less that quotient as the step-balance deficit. 3.1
